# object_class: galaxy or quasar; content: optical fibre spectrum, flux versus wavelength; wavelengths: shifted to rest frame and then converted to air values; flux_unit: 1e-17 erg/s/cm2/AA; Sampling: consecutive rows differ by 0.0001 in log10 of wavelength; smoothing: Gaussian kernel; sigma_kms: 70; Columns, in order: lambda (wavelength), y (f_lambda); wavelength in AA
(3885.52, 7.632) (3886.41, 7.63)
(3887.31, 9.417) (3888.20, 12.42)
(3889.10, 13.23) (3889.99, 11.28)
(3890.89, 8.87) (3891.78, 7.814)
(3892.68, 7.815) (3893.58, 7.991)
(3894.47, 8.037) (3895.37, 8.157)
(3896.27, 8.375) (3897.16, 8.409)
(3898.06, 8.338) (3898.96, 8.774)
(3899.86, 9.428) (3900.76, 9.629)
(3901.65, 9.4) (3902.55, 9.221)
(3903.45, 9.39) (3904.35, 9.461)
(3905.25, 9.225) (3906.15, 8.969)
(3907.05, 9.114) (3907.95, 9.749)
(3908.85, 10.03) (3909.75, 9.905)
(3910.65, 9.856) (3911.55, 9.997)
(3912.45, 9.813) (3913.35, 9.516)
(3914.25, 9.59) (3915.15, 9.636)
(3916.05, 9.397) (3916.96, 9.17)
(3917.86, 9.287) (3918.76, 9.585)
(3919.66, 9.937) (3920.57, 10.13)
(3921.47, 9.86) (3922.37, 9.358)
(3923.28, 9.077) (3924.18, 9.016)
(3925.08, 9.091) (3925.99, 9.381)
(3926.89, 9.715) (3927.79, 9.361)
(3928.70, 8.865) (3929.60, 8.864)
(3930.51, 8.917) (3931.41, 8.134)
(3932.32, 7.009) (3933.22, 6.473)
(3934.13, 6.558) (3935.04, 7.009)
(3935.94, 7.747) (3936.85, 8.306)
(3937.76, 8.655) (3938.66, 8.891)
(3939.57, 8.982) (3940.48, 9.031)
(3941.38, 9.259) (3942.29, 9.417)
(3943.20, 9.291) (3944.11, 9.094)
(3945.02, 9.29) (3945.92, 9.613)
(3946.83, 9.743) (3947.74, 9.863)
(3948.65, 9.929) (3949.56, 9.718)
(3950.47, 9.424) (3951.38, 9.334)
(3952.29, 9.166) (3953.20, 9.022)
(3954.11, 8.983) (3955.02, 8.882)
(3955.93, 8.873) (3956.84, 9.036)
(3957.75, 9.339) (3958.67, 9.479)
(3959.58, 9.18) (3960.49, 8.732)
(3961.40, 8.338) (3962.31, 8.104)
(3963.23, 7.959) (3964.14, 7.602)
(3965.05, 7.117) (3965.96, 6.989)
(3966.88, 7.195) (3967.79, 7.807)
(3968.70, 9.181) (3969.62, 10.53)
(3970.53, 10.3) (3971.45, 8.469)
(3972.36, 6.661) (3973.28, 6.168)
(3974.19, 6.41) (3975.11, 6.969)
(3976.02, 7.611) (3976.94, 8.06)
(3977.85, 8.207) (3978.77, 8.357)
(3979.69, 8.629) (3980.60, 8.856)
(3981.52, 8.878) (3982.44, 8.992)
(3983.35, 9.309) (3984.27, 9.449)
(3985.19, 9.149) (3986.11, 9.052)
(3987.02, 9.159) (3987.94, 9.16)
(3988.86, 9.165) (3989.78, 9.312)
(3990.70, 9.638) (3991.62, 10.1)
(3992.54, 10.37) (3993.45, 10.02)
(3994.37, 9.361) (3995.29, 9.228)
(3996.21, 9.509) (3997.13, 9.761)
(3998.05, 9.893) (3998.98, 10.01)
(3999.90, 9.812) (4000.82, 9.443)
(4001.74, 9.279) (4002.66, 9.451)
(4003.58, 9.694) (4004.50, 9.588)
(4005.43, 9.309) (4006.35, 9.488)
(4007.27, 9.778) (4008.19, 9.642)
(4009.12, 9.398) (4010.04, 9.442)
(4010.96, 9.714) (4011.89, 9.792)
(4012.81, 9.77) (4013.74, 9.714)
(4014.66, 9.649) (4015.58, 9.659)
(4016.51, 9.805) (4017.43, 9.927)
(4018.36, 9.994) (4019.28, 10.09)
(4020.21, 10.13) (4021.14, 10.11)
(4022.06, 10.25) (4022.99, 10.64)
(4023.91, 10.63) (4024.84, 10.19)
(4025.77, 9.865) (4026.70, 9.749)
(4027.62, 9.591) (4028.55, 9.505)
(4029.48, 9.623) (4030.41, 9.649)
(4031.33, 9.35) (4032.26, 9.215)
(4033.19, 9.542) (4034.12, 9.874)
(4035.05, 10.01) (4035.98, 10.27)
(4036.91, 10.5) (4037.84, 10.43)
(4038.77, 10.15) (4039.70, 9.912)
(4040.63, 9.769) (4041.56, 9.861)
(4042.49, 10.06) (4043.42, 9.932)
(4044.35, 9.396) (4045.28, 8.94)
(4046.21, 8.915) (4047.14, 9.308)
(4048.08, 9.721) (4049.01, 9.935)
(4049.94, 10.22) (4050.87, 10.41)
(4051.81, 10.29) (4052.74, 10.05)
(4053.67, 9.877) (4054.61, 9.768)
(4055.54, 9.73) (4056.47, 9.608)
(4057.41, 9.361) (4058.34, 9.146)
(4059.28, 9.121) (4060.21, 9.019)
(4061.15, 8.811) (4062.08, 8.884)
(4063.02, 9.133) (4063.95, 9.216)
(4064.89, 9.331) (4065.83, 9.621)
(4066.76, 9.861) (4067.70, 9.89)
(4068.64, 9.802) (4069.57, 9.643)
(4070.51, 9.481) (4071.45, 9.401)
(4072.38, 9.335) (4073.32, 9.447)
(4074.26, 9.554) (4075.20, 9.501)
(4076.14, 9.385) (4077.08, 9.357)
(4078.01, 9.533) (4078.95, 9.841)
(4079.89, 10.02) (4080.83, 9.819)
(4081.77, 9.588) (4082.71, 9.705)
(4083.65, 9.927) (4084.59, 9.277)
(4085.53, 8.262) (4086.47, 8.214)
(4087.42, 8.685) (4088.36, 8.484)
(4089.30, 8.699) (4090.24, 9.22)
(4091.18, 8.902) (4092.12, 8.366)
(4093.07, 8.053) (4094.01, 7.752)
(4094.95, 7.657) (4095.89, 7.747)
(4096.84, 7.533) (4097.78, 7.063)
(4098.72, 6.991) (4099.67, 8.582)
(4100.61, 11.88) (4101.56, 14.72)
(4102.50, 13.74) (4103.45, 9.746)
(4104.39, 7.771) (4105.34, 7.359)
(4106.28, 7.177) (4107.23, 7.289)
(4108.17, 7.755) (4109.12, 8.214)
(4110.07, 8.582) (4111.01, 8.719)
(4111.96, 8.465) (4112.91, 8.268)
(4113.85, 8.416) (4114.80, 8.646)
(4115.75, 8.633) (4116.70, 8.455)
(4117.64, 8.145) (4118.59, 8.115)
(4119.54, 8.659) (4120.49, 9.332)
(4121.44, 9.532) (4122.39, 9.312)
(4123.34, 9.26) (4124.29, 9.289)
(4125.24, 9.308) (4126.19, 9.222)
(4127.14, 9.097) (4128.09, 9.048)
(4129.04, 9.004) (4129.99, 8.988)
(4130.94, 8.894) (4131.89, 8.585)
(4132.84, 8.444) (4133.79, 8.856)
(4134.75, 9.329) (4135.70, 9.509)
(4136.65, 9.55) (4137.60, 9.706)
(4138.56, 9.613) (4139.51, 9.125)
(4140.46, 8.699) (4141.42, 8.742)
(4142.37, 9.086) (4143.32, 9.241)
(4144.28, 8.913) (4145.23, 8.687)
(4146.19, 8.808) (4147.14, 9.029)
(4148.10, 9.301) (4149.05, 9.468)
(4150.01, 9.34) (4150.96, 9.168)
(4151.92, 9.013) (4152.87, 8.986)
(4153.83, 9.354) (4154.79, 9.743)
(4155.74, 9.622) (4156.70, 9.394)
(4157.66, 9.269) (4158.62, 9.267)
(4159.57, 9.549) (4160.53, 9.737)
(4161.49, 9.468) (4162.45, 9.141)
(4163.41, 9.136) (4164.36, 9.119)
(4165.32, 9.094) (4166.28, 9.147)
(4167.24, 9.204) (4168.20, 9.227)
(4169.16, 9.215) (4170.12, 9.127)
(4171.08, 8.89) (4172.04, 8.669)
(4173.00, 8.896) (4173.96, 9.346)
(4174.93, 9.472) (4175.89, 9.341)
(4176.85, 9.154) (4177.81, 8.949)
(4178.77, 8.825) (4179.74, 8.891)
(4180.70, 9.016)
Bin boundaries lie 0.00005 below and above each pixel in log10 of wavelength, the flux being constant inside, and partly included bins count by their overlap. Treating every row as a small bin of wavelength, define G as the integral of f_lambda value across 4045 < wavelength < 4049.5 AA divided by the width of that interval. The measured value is 9.4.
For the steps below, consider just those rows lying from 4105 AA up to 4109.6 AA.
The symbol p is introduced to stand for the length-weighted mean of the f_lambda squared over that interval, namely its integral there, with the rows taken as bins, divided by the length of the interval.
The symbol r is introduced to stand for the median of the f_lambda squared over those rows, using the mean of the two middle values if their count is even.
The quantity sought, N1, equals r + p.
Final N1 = 112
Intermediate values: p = 57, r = 54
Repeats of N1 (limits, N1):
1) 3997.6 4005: 186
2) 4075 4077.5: 176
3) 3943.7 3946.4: 174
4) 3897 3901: 157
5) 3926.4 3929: 175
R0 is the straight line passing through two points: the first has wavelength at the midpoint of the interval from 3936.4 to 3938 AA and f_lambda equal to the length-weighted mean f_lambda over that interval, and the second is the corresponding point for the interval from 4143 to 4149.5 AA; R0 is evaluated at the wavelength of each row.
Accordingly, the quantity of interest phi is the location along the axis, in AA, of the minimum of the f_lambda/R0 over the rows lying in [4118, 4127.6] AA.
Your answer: 4118.59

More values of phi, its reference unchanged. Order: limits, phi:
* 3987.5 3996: 3987.94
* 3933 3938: 3933.22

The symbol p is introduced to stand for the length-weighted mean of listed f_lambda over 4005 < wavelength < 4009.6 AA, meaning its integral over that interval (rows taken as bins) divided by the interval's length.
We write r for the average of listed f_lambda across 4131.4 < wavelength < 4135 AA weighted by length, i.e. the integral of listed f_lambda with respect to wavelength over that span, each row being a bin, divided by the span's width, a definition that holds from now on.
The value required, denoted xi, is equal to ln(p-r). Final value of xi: -0.3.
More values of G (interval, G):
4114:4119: 8.4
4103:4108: 7.9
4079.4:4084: 9.8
